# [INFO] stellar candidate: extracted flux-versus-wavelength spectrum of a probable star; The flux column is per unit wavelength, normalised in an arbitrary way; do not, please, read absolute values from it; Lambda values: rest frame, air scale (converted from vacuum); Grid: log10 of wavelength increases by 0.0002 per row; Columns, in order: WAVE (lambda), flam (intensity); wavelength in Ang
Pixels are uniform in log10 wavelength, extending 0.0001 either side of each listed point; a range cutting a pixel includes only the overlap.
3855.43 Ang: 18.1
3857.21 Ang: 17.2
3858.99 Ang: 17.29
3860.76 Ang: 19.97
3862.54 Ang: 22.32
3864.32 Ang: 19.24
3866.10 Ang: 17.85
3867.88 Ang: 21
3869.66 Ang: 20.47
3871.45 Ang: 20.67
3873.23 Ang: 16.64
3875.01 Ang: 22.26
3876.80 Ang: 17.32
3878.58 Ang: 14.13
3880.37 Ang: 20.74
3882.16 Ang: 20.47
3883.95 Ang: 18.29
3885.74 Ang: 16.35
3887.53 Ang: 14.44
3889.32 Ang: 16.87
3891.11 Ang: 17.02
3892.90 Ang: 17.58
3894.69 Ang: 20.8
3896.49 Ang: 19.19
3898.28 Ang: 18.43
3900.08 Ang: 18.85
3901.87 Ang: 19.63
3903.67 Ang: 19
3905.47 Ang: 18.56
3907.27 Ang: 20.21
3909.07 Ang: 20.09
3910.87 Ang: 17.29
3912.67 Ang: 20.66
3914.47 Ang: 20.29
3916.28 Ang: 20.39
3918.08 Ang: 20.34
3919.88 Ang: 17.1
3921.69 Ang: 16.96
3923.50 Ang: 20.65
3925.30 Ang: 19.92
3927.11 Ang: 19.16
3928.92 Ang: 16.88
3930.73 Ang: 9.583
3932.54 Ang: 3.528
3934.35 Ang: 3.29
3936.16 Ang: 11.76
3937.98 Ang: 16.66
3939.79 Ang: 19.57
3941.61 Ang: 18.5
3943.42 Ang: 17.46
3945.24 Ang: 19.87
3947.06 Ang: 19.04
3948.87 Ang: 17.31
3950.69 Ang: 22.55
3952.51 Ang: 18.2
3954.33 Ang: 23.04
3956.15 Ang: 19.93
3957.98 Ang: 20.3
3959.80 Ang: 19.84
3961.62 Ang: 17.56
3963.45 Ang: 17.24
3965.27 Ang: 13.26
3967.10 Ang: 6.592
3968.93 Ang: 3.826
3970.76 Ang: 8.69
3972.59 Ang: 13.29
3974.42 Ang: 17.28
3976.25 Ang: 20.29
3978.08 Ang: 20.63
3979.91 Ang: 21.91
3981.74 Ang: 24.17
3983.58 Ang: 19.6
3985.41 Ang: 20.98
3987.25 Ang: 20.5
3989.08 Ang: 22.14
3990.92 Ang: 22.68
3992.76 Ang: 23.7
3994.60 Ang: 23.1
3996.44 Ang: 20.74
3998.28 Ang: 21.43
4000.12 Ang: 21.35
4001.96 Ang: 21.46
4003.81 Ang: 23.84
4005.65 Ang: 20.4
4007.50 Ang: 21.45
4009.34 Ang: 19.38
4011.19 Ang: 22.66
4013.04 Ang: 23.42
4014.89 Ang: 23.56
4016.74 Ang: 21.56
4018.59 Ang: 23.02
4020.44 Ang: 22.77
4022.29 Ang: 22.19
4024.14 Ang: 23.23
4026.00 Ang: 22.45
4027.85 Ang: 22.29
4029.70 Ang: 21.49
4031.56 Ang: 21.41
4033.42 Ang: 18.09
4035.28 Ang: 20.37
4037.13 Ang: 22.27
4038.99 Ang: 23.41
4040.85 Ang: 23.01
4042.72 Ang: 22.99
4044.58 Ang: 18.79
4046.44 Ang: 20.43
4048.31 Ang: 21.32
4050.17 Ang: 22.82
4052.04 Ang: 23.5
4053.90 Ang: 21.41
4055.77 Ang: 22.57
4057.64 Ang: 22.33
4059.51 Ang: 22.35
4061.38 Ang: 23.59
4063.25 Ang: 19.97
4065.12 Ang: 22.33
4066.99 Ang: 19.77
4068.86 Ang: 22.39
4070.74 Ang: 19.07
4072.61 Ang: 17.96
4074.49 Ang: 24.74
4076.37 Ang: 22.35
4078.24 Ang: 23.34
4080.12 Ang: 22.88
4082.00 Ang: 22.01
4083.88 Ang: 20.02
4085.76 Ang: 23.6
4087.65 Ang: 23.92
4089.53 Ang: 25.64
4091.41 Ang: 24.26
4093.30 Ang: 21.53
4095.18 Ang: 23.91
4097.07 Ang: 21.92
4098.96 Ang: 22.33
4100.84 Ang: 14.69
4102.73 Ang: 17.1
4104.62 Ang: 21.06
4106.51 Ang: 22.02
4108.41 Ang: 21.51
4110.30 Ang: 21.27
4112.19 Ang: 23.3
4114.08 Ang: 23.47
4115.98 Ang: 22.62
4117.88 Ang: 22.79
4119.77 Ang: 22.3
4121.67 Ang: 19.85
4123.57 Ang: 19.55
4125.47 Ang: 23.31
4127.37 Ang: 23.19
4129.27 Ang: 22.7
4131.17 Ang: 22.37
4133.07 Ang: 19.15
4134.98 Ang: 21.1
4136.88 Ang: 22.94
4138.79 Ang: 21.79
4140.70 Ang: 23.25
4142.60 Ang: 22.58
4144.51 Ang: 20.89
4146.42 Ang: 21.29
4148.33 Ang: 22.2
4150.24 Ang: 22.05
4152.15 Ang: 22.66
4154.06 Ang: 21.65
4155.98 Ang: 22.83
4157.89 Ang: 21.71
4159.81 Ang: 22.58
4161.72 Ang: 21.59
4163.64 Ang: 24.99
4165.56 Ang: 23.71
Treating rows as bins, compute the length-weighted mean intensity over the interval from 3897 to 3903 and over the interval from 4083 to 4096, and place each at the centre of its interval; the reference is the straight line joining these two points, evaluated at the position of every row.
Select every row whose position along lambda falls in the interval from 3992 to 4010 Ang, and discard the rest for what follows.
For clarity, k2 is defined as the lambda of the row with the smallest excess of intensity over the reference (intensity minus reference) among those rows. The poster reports 4009.34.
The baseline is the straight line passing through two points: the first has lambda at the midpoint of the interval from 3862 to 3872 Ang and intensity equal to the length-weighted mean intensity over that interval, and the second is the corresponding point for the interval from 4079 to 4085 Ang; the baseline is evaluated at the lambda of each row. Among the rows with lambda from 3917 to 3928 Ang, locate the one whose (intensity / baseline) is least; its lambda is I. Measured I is 3921.69 Ang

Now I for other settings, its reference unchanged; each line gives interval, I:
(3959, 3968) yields 3967.10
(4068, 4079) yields 4072.61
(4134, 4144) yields 4134.98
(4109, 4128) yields 4123.57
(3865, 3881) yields 3878.58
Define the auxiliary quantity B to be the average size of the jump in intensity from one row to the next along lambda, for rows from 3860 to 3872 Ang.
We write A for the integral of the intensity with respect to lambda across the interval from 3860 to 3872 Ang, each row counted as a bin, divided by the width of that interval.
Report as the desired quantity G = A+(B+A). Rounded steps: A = 20.2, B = 1.8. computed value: 42.2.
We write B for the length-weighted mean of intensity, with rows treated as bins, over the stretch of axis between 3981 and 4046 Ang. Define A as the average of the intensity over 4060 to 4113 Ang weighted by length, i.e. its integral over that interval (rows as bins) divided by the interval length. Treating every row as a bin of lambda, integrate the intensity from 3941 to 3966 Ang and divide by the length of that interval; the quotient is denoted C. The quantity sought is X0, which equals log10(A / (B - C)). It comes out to 0.87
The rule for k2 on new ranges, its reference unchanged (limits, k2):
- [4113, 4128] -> 4123.57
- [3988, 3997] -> 3996.44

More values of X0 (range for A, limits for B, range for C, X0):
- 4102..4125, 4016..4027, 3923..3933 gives 0.47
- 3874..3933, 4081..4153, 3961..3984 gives 0.46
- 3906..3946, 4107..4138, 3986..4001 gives 2.83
